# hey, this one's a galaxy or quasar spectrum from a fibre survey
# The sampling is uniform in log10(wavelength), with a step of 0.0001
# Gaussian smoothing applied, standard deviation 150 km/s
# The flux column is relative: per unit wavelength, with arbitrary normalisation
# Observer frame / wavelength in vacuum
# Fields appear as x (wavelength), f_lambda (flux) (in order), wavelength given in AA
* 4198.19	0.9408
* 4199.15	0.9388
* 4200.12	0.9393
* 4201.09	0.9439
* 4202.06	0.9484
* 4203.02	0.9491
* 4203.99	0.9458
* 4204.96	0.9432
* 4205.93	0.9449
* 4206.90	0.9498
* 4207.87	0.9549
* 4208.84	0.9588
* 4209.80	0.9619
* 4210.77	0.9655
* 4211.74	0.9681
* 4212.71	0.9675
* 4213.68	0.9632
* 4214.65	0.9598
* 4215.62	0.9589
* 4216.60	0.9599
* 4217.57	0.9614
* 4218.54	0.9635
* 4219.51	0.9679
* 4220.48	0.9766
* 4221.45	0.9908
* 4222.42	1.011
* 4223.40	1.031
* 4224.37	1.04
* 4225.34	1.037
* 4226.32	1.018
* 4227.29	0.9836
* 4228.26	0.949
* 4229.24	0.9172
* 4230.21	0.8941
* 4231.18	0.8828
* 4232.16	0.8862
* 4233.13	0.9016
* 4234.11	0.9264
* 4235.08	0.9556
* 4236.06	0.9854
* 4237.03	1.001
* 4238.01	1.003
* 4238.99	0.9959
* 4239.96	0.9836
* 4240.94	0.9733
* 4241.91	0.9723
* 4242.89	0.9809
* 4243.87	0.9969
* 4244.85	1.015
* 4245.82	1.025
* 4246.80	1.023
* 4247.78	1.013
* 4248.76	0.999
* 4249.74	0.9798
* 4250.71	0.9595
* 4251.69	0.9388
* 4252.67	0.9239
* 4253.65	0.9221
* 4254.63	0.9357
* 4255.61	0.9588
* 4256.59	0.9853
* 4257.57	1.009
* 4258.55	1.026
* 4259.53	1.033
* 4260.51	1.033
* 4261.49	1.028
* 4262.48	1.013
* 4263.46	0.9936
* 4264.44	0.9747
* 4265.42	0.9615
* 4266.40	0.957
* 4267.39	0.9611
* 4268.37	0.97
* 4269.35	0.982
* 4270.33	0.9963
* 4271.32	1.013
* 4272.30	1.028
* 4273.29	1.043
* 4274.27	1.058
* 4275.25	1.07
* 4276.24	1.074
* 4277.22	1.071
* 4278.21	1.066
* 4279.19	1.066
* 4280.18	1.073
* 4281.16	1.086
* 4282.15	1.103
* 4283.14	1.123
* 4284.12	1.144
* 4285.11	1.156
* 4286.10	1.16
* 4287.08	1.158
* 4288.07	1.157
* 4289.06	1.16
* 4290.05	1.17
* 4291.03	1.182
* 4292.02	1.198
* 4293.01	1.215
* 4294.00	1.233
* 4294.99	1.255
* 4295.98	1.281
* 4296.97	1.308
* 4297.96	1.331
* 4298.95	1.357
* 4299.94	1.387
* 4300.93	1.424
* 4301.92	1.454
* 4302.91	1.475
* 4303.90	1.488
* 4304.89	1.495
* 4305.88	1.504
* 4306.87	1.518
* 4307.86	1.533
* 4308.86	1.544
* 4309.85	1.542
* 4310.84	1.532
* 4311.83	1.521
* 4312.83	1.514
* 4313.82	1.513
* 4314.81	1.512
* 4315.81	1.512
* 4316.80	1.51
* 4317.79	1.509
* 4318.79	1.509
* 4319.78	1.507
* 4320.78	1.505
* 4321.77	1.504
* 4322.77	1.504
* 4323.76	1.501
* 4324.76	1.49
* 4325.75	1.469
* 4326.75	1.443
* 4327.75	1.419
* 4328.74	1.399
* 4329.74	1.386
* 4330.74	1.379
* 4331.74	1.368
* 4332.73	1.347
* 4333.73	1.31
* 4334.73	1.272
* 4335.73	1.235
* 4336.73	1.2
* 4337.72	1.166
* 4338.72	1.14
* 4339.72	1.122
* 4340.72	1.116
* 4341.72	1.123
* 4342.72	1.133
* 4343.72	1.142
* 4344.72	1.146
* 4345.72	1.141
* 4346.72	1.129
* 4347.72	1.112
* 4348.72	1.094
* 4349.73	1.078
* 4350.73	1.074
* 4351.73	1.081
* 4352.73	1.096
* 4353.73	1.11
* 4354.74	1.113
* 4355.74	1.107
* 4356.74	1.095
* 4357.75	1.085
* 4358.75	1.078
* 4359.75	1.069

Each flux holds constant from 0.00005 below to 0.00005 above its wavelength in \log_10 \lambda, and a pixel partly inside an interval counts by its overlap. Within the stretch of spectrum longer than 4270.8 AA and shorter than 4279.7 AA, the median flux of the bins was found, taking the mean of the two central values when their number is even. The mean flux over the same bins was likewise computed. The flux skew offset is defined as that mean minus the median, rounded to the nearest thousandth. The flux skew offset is -0.012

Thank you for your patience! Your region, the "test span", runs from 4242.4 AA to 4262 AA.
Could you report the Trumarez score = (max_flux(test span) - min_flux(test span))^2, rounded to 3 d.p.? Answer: 0.012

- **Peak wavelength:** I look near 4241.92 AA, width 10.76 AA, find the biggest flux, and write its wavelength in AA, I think 4245.82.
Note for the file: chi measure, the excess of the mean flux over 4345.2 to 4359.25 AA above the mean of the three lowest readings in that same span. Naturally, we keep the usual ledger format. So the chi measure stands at 0.02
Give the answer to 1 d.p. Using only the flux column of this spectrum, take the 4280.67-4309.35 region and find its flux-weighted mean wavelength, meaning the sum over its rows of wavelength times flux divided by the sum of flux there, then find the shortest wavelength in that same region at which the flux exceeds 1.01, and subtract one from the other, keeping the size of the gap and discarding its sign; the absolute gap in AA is 14.8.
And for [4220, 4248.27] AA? 11.7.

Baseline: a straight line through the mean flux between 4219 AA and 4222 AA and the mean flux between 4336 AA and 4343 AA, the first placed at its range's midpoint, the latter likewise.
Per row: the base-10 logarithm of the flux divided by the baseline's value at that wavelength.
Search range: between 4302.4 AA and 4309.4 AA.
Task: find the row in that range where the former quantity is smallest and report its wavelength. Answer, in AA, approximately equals 4302.91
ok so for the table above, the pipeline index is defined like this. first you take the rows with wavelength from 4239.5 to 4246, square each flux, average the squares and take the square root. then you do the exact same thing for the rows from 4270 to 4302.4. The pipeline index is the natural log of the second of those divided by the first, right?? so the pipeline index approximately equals 0.17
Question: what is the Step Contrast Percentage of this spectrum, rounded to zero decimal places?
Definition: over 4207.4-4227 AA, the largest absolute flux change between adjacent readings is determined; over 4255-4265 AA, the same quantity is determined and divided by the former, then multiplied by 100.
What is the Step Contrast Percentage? 131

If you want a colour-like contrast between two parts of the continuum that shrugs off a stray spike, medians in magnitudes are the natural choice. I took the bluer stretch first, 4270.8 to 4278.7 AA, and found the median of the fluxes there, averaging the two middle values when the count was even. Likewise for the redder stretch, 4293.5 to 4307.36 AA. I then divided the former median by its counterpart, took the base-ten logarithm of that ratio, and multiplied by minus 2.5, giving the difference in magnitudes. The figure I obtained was 0.3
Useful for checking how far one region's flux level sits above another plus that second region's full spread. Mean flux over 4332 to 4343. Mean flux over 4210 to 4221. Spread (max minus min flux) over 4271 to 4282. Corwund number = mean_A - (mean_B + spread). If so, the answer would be 0.16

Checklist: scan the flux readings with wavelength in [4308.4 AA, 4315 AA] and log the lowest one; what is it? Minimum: 1.512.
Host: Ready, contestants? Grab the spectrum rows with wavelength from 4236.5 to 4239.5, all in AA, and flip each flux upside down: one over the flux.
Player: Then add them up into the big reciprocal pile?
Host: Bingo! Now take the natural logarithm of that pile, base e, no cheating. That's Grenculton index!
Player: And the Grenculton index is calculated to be 1.10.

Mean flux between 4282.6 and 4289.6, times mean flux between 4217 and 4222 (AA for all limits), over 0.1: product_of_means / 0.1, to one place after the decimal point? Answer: 11.2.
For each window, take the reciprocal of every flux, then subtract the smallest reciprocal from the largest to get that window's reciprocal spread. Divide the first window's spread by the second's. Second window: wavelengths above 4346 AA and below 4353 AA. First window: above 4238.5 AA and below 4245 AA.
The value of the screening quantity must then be 1.0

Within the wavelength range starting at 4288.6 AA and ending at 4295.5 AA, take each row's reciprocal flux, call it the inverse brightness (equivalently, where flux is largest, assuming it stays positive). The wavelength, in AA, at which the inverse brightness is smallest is 4294.99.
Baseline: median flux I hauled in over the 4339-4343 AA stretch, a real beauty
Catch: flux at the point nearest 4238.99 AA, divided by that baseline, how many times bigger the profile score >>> 0.89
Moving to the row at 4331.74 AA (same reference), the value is 1.22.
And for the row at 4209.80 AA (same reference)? 0.86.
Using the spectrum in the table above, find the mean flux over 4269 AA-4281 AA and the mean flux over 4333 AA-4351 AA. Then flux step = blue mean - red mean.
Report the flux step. -0.11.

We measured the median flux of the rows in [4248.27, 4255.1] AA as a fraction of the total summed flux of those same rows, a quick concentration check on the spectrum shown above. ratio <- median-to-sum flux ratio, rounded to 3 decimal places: 0.141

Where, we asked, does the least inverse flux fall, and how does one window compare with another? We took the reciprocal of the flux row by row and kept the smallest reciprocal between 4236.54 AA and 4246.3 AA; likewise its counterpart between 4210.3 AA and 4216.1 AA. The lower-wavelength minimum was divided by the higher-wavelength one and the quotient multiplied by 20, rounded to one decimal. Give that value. 21.2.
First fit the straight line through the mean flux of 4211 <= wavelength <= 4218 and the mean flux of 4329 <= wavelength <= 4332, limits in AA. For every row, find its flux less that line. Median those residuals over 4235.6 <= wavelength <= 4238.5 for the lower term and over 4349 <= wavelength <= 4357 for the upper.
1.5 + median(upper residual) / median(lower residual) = 10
